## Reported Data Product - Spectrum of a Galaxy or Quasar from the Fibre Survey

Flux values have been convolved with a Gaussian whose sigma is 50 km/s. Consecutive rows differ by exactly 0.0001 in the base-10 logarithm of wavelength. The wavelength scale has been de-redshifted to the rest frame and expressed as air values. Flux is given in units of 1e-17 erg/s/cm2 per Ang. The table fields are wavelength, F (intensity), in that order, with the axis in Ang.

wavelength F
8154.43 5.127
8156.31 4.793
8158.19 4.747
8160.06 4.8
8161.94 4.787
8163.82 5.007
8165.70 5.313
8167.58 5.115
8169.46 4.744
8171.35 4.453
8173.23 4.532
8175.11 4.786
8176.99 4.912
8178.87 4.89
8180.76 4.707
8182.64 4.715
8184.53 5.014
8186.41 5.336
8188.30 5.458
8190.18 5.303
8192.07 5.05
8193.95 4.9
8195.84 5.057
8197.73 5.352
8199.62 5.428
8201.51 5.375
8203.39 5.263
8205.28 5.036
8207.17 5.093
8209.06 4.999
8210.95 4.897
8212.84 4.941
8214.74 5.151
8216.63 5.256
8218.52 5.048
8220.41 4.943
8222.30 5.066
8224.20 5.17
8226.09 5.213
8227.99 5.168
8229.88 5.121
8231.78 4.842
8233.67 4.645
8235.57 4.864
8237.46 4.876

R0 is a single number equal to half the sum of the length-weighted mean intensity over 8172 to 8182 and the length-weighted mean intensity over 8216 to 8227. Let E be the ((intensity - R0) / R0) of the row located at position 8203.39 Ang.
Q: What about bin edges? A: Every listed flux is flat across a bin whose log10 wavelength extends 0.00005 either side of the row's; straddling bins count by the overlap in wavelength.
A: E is 0.07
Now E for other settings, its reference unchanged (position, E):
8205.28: 0.02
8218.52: 0.02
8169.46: -0.04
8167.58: 0.04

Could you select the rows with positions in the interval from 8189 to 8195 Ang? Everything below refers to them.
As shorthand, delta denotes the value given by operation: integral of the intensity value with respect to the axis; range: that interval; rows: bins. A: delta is 30.6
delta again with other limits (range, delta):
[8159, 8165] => 29.3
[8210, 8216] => 30.0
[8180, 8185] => 24.0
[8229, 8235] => 29.2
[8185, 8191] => 32.1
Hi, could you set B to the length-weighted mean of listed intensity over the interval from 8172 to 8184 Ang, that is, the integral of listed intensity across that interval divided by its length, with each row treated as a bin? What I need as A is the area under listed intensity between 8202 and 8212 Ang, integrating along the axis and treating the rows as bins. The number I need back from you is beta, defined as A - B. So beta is 46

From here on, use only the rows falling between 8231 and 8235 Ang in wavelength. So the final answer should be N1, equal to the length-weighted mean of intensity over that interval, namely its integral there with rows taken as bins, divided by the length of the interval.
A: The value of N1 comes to 4.75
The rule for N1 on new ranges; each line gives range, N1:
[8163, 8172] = 4.94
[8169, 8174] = 4.56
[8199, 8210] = 5.19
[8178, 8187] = 4.92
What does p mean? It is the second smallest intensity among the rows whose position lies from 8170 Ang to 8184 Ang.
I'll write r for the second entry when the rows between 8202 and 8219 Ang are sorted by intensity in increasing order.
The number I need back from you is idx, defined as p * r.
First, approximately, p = 4.532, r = 4.941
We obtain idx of 22.4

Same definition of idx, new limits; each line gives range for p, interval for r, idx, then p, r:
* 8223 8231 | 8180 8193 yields 24.4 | 5.168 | 4.715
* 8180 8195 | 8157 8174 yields 21.4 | 4.715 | 4.532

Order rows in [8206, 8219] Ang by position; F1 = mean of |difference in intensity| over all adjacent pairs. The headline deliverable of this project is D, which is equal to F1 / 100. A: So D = 0.0013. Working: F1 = 0.127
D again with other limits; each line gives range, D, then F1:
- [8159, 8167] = 0.0018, 0.180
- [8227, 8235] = 0.0017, 0.174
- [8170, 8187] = 0.0016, 0.162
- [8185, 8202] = 0.0016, 0.158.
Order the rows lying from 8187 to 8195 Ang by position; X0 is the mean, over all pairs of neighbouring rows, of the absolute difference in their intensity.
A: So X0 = 0.19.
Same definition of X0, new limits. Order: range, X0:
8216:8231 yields 0.10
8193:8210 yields 0.13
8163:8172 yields 0.29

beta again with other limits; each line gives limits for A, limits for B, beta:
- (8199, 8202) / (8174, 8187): 11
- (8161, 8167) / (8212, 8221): 25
